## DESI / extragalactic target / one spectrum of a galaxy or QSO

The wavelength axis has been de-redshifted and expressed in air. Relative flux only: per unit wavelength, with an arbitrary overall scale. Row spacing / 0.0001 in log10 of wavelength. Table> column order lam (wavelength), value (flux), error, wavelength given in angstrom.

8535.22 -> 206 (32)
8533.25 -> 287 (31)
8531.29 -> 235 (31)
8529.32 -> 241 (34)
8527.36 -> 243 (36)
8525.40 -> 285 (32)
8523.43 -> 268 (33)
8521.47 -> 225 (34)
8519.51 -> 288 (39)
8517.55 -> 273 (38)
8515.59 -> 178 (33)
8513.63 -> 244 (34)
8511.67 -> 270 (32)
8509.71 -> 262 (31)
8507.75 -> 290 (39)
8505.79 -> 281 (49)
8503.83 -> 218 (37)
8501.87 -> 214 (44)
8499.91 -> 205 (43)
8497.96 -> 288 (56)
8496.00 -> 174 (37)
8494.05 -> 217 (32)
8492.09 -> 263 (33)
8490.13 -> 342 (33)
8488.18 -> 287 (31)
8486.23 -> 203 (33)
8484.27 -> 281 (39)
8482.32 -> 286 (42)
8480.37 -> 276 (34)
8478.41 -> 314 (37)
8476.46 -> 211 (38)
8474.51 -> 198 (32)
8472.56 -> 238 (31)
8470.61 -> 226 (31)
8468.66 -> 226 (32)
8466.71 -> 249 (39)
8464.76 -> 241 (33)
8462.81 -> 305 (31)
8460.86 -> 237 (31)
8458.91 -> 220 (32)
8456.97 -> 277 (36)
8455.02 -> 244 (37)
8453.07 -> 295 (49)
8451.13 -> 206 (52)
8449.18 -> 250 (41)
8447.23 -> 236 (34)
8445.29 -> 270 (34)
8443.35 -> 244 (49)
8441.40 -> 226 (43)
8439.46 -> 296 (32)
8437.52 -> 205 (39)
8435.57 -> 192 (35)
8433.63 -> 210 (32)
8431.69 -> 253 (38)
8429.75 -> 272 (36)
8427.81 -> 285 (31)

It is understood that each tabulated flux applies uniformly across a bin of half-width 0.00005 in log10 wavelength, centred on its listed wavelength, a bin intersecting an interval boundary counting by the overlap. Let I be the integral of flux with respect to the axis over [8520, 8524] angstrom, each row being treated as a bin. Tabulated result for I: 999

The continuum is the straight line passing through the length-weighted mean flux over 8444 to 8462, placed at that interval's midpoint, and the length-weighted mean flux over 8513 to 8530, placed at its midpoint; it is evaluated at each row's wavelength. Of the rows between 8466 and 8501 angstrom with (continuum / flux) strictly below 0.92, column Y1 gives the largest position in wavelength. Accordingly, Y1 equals 8497.96 angstrom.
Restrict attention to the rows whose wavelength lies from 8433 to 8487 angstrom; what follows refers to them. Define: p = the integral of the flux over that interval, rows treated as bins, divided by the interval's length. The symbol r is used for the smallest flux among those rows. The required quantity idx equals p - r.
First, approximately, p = 245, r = 192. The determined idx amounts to 53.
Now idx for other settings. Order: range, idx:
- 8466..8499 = 78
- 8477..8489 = 69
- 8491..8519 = 68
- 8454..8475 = 45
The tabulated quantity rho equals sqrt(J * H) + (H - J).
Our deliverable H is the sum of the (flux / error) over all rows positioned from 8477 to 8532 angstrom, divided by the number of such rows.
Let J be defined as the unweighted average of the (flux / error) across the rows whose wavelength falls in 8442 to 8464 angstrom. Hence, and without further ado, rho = 7.3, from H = 7.10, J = 6.78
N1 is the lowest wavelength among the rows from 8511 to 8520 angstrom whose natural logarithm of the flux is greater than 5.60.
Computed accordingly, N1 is 8517.55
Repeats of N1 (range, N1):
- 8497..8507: 8497.96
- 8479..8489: 8480.37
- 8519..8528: 8519.51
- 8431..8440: 8439.46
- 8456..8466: 8456.97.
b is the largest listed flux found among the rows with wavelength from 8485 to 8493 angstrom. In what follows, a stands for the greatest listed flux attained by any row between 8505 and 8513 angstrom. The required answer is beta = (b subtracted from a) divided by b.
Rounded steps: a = 290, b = 342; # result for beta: -0.15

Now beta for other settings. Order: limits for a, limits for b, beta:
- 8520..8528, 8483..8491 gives -0.17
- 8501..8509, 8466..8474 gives 0.16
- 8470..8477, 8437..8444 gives -0.20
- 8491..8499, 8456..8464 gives -0.06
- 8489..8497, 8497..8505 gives 0.19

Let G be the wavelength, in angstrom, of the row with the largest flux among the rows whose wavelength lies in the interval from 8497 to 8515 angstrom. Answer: 8507.75 angstrom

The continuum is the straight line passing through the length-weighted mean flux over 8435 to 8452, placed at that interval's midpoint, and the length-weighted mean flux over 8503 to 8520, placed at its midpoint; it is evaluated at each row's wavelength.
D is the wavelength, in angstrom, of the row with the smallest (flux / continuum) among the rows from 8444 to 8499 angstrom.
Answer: 8496.00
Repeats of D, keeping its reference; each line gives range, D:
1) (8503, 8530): 8515.59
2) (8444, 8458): 8451.13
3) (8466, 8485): 8474.51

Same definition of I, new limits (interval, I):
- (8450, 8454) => 1000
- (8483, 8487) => 988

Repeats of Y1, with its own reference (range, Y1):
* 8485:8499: 8497.96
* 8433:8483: 8482.32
